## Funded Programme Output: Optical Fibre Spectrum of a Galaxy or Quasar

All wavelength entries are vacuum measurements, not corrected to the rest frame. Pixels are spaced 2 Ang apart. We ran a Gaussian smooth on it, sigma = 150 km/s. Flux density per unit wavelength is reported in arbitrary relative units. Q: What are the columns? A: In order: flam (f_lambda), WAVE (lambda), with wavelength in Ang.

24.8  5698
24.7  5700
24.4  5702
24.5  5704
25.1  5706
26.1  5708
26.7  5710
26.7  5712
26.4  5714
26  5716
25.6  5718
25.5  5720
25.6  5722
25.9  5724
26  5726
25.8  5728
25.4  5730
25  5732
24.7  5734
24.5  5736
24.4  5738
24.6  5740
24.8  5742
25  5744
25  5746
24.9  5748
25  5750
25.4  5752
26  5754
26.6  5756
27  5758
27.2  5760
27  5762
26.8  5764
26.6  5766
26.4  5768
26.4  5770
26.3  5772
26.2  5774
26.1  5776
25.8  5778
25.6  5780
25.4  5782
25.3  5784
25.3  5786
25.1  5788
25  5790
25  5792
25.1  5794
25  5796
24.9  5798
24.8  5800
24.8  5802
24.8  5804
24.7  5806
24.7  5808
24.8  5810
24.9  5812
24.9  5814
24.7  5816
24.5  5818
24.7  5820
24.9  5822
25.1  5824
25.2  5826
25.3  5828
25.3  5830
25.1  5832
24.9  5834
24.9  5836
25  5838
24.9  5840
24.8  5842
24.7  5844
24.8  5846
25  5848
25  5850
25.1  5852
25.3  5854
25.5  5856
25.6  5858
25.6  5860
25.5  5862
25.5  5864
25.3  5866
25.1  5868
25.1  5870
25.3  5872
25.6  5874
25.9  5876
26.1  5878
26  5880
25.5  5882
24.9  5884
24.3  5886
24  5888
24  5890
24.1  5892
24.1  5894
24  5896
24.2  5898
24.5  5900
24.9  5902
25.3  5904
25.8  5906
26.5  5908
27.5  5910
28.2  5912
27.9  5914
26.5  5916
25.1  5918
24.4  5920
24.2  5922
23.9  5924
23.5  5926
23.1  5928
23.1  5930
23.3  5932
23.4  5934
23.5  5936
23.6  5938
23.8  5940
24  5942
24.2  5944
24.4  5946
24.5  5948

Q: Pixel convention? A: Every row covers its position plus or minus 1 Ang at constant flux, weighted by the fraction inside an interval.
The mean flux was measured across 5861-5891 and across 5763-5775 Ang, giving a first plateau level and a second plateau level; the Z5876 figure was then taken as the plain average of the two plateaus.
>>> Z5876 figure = 25.8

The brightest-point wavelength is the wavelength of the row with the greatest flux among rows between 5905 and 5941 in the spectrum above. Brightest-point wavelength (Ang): 5912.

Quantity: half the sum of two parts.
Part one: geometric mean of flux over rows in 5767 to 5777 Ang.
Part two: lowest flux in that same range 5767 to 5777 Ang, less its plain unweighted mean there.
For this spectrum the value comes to 13.0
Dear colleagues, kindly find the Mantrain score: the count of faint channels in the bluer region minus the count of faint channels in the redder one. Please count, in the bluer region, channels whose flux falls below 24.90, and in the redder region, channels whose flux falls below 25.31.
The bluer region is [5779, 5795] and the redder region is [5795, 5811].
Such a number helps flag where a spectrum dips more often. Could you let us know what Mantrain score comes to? -8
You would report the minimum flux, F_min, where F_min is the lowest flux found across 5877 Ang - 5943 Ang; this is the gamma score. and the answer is 23.1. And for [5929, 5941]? 23.1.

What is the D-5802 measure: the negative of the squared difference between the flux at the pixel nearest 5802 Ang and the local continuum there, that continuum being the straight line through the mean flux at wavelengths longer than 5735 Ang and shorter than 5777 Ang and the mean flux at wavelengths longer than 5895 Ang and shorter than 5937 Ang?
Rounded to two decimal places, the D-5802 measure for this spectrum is -0.57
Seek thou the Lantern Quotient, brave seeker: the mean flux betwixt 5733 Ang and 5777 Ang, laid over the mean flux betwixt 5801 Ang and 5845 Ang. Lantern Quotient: 1.035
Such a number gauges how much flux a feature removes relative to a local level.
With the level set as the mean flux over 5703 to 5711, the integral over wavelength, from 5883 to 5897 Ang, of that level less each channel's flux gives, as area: 20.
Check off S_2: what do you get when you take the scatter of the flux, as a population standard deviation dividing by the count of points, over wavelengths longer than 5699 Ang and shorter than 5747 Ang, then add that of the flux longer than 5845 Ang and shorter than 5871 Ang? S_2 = 1.0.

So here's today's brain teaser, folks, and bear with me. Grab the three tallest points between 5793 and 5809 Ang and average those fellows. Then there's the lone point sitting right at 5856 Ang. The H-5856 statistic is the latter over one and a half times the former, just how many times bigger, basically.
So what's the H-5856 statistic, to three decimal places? 0.680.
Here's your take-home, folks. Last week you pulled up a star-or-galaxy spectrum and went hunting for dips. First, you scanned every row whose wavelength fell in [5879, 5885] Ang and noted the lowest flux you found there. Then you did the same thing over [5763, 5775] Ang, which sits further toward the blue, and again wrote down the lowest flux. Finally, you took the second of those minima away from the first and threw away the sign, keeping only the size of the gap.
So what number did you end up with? 1.30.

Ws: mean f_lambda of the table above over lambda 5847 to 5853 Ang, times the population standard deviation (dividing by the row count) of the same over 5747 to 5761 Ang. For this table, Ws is 22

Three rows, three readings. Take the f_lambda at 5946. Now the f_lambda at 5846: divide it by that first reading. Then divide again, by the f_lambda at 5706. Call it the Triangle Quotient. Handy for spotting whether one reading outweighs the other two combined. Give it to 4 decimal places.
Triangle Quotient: 0.0405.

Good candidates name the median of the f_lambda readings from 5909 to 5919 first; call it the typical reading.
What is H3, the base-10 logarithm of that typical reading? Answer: 1.44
